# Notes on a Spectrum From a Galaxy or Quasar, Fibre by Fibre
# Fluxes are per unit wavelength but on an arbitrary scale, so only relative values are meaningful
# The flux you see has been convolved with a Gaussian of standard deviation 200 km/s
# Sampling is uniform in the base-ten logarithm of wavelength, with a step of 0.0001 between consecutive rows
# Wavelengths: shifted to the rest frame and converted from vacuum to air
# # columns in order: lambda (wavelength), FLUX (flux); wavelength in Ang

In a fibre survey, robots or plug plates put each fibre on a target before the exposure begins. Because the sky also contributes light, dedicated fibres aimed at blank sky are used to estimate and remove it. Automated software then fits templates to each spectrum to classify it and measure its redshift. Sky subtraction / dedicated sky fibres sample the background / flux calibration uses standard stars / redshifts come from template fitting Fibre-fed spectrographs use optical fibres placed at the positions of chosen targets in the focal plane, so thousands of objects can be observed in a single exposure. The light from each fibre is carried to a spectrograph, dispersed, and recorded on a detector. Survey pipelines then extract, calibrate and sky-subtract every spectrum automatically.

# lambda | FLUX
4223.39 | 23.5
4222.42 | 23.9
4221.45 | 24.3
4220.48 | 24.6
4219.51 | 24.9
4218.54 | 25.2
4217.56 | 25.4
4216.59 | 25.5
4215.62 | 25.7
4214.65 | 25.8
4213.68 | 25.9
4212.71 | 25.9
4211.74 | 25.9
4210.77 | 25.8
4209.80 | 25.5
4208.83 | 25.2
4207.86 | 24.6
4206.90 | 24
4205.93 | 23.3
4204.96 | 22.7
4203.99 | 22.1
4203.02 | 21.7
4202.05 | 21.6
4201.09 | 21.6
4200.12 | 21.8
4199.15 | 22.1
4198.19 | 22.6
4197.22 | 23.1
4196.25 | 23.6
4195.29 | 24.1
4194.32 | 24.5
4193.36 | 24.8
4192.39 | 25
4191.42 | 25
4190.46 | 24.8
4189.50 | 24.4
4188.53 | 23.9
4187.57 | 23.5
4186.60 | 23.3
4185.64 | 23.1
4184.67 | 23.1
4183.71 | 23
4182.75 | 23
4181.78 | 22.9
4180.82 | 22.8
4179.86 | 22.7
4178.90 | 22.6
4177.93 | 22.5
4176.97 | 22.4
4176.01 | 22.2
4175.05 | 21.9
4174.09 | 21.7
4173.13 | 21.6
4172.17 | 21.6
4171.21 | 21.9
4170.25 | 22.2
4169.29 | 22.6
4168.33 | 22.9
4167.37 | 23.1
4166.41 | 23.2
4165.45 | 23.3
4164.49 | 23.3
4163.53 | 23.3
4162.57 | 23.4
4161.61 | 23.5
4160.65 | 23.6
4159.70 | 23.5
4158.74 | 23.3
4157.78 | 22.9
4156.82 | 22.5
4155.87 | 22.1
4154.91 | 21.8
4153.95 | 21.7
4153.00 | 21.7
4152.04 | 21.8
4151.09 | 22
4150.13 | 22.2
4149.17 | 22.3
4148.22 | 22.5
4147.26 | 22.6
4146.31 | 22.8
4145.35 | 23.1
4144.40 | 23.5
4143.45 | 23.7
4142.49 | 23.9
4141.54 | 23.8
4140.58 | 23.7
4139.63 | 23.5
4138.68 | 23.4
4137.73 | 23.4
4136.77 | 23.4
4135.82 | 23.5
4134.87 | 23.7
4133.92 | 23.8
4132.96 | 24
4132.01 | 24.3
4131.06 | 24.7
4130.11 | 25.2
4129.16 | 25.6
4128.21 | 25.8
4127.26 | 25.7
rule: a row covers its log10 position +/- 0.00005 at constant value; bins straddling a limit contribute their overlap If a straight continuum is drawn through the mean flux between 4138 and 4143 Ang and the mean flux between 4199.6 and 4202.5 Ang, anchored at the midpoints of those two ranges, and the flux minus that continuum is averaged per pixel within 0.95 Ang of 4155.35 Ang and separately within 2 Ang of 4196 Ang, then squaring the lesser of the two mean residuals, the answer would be 1.49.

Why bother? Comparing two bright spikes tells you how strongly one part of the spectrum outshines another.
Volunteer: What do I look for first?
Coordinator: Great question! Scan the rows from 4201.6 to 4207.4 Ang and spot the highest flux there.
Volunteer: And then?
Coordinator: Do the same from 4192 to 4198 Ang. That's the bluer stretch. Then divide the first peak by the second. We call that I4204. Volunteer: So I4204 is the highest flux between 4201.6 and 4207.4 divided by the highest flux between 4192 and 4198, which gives 0.96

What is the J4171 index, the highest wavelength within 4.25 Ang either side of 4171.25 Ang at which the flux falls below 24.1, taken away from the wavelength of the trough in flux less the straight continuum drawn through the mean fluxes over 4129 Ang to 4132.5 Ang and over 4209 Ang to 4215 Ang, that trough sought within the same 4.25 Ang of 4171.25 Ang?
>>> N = -1.9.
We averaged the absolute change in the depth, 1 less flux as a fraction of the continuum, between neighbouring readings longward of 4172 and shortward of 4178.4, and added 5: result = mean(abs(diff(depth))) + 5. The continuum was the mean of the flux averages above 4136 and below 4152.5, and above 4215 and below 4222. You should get 5.006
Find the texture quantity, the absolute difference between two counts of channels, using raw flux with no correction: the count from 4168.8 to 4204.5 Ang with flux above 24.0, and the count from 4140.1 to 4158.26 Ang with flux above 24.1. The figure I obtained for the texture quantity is 7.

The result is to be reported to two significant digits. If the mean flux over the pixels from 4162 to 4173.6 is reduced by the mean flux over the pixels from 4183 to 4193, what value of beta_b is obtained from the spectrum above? -1.2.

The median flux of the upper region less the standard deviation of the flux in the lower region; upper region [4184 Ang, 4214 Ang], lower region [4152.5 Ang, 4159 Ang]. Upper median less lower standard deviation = 23.3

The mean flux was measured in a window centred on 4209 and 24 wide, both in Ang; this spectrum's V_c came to 24.1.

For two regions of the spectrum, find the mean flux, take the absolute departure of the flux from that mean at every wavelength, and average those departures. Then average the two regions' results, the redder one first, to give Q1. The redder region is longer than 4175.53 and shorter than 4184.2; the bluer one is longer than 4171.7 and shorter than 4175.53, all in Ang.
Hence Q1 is 0.16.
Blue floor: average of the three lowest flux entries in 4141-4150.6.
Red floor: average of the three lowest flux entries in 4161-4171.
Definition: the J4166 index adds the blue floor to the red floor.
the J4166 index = 44.9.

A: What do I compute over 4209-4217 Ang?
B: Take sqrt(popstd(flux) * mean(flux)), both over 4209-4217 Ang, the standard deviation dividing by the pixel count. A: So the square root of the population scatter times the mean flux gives 2.0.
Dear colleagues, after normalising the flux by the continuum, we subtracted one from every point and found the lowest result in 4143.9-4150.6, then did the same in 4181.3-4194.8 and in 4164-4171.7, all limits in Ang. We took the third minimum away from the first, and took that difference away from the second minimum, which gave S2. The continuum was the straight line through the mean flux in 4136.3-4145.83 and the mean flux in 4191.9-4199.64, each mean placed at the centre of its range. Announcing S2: -0.048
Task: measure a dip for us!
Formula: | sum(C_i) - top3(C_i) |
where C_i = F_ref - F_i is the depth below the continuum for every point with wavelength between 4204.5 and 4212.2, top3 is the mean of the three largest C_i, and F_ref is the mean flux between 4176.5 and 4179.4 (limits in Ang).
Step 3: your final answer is 16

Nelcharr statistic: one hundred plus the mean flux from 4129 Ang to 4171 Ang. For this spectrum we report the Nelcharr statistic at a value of 123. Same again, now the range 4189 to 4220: 124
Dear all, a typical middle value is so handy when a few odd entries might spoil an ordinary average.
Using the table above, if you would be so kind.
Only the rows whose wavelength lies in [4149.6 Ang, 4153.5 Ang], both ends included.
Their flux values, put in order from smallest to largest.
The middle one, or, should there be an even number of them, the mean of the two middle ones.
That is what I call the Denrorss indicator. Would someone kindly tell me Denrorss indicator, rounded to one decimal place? 21.9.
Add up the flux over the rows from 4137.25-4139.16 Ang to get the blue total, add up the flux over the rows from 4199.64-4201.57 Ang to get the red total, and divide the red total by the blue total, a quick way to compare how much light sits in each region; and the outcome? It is 0.93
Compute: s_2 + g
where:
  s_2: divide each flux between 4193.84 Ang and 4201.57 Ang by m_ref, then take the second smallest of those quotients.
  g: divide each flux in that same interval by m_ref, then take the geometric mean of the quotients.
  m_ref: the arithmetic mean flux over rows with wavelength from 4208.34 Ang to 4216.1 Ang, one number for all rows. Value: 1.74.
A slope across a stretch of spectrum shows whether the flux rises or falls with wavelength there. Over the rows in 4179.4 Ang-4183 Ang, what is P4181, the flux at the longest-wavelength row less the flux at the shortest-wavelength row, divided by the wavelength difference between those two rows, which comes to 0.10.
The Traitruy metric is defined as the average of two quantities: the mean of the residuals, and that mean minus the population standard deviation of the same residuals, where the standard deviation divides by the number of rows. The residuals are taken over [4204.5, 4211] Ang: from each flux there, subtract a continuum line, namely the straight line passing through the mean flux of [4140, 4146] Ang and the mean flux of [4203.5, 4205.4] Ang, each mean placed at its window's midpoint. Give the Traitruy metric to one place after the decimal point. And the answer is 1.6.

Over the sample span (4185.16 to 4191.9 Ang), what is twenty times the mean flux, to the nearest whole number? 480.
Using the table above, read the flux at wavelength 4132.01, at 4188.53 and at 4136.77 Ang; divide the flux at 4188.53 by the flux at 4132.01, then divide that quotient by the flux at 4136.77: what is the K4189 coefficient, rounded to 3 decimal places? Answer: 0.042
